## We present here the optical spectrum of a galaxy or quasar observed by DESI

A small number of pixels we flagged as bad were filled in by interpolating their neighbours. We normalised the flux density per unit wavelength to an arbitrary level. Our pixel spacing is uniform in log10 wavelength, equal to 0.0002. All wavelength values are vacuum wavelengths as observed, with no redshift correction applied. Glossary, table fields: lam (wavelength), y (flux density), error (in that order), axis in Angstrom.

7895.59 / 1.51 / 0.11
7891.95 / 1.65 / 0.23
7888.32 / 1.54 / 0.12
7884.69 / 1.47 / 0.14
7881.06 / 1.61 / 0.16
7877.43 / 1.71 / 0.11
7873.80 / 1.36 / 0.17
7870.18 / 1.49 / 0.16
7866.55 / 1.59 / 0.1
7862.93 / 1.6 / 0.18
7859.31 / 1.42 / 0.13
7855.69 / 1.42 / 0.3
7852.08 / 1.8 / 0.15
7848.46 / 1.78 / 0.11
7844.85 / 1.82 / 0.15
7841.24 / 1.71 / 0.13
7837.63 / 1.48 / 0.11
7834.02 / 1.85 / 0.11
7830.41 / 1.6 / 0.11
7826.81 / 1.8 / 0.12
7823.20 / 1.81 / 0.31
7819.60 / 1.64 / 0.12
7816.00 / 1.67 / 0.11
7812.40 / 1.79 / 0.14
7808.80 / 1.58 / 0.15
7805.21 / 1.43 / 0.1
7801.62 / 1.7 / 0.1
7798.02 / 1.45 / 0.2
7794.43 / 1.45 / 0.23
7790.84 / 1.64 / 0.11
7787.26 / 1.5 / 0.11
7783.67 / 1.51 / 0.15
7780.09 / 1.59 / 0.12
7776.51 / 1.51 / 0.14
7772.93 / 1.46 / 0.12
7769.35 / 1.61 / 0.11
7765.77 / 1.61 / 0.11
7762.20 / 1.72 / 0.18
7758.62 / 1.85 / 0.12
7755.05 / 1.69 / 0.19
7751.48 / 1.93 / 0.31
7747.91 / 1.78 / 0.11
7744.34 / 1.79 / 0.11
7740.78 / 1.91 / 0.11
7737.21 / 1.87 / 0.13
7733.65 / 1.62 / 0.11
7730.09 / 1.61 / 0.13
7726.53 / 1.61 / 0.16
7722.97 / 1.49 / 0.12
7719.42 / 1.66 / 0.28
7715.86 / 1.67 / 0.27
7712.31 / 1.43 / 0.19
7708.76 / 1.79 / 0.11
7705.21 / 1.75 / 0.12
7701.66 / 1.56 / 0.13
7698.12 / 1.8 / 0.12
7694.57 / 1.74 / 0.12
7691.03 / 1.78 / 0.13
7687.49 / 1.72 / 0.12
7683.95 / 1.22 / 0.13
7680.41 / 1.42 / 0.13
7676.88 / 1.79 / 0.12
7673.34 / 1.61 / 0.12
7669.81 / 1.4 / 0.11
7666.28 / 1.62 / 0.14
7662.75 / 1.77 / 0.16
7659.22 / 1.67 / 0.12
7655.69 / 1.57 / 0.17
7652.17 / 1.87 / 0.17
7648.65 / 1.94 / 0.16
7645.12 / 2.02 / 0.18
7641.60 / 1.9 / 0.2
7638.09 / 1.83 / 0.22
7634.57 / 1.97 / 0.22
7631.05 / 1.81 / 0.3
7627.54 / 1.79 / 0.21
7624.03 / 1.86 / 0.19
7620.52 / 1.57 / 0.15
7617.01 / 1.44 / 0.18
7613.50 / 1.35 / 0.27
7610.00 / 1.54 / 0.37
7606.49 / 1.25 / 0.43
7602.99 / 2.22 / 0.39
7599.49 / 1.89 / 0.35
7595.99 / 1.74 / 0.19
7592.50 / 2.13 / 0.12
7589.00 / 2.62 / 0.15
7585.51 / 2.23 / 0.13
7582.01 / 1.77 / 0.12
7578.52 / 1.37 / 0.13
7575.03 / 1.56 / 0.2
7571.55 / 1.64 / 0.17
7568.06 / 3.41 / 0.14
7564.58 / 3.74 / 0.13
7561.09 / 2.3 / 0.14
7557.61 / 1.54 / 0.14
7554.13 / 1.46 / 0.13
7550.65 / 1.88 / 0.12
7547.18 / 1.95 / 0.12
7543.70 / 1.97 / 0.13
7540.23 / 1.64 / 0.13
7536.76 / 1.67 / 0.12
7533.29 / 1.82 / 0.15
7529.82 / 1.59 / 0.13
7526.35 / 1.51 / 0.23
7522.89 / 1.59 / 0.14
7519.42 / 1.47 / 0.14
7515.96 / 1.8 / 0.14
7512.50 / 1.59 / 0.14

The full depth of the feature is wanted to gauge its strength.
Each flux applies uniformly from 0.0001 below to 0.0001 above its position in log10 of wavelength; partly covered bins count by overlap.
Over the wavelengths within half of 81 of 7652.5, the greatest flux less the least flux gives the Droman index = 0.8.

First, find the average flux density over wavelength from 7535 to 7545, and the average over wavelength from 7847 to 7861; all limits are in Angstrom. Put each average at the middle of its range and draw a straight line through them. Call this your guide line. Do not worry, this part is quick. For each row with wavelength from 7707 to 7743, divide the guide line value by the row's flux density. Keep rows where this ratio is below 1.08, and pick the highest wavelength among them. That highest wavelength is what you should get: 7740.78 Angstrom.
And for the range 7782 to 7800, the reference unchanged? 7790.84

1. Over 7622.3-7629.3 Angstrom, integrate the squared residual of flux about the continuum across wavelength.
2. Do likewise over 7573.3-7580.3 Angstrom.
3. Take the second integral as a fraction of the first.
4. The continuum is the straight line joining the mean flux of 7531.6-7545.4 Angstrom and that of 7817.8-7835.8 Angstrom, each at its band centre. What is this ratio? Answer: 20.8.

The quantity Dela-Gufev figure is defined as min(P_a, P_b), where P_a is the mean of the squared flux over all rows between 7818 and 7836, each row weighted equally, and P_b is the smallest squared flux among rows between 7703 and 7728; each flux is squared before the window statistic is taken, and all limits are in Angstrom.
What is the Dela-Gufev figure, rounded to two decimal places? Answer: 2.04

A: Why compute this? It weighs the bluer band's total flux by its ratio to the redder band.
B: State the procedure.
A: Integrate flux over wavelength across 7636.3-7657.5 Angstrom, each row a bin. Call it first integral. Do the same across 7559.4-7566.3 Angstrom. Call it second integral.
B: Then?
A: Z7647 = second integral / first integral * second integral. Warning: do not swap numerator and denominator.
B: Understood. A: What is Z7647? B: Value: 11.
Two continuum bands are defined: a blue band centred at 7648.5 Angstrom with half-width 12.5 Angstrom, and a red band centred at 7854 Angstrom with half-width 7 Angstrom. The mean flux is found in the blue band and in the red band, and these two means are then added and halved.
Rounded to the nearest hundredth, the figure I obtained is 1.72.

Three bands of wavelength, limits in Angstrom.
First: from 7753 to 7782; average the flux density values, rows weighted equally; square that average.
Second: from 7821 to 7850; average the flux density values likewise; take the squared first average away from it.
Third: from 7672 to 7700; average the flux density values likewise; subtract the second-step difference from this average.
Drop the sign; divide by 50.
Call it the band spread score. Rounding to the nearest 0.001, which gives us 0.051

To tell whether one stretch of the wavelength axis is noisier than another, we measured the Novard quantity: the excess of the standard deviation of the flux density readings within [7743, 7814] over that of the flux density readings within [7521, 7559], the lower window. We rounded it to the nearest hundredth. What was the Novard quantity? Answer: -0.03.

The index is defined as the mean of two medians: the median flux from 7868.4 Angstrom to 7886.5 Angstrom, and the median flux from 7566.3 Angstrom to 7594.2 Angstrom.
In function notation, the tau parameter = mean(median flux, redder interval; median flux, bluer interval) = 1.72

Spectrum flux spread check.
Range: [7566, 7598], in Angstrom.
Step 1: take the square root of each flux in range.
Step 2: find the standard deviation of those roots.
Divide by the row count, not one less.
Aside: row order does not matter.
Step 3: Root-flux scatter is 0.199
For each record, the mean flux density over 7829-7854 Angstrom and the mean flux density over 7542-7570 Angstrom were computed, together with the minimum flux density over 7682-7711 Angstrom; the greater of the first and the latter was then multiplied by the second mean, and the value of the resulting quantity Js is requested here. 3.92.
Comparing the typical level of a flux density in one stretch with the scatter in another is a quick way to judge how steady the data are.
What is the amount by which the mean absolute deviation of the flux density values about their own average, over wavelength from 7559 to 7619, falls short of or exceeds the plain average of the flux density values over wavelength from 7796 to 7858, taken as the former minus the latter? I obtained -1.1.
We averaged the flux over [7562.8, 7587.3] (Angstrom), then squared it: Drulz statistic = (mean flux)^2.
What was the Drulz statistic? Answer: 5.0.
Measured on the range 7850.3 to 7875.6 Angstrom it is 2.3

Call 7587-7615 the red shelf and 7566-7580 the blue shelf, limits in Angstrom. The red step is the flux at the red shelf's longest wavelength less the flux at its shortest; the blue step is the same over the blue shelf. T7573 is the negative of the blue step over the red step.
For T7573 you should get -1.6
